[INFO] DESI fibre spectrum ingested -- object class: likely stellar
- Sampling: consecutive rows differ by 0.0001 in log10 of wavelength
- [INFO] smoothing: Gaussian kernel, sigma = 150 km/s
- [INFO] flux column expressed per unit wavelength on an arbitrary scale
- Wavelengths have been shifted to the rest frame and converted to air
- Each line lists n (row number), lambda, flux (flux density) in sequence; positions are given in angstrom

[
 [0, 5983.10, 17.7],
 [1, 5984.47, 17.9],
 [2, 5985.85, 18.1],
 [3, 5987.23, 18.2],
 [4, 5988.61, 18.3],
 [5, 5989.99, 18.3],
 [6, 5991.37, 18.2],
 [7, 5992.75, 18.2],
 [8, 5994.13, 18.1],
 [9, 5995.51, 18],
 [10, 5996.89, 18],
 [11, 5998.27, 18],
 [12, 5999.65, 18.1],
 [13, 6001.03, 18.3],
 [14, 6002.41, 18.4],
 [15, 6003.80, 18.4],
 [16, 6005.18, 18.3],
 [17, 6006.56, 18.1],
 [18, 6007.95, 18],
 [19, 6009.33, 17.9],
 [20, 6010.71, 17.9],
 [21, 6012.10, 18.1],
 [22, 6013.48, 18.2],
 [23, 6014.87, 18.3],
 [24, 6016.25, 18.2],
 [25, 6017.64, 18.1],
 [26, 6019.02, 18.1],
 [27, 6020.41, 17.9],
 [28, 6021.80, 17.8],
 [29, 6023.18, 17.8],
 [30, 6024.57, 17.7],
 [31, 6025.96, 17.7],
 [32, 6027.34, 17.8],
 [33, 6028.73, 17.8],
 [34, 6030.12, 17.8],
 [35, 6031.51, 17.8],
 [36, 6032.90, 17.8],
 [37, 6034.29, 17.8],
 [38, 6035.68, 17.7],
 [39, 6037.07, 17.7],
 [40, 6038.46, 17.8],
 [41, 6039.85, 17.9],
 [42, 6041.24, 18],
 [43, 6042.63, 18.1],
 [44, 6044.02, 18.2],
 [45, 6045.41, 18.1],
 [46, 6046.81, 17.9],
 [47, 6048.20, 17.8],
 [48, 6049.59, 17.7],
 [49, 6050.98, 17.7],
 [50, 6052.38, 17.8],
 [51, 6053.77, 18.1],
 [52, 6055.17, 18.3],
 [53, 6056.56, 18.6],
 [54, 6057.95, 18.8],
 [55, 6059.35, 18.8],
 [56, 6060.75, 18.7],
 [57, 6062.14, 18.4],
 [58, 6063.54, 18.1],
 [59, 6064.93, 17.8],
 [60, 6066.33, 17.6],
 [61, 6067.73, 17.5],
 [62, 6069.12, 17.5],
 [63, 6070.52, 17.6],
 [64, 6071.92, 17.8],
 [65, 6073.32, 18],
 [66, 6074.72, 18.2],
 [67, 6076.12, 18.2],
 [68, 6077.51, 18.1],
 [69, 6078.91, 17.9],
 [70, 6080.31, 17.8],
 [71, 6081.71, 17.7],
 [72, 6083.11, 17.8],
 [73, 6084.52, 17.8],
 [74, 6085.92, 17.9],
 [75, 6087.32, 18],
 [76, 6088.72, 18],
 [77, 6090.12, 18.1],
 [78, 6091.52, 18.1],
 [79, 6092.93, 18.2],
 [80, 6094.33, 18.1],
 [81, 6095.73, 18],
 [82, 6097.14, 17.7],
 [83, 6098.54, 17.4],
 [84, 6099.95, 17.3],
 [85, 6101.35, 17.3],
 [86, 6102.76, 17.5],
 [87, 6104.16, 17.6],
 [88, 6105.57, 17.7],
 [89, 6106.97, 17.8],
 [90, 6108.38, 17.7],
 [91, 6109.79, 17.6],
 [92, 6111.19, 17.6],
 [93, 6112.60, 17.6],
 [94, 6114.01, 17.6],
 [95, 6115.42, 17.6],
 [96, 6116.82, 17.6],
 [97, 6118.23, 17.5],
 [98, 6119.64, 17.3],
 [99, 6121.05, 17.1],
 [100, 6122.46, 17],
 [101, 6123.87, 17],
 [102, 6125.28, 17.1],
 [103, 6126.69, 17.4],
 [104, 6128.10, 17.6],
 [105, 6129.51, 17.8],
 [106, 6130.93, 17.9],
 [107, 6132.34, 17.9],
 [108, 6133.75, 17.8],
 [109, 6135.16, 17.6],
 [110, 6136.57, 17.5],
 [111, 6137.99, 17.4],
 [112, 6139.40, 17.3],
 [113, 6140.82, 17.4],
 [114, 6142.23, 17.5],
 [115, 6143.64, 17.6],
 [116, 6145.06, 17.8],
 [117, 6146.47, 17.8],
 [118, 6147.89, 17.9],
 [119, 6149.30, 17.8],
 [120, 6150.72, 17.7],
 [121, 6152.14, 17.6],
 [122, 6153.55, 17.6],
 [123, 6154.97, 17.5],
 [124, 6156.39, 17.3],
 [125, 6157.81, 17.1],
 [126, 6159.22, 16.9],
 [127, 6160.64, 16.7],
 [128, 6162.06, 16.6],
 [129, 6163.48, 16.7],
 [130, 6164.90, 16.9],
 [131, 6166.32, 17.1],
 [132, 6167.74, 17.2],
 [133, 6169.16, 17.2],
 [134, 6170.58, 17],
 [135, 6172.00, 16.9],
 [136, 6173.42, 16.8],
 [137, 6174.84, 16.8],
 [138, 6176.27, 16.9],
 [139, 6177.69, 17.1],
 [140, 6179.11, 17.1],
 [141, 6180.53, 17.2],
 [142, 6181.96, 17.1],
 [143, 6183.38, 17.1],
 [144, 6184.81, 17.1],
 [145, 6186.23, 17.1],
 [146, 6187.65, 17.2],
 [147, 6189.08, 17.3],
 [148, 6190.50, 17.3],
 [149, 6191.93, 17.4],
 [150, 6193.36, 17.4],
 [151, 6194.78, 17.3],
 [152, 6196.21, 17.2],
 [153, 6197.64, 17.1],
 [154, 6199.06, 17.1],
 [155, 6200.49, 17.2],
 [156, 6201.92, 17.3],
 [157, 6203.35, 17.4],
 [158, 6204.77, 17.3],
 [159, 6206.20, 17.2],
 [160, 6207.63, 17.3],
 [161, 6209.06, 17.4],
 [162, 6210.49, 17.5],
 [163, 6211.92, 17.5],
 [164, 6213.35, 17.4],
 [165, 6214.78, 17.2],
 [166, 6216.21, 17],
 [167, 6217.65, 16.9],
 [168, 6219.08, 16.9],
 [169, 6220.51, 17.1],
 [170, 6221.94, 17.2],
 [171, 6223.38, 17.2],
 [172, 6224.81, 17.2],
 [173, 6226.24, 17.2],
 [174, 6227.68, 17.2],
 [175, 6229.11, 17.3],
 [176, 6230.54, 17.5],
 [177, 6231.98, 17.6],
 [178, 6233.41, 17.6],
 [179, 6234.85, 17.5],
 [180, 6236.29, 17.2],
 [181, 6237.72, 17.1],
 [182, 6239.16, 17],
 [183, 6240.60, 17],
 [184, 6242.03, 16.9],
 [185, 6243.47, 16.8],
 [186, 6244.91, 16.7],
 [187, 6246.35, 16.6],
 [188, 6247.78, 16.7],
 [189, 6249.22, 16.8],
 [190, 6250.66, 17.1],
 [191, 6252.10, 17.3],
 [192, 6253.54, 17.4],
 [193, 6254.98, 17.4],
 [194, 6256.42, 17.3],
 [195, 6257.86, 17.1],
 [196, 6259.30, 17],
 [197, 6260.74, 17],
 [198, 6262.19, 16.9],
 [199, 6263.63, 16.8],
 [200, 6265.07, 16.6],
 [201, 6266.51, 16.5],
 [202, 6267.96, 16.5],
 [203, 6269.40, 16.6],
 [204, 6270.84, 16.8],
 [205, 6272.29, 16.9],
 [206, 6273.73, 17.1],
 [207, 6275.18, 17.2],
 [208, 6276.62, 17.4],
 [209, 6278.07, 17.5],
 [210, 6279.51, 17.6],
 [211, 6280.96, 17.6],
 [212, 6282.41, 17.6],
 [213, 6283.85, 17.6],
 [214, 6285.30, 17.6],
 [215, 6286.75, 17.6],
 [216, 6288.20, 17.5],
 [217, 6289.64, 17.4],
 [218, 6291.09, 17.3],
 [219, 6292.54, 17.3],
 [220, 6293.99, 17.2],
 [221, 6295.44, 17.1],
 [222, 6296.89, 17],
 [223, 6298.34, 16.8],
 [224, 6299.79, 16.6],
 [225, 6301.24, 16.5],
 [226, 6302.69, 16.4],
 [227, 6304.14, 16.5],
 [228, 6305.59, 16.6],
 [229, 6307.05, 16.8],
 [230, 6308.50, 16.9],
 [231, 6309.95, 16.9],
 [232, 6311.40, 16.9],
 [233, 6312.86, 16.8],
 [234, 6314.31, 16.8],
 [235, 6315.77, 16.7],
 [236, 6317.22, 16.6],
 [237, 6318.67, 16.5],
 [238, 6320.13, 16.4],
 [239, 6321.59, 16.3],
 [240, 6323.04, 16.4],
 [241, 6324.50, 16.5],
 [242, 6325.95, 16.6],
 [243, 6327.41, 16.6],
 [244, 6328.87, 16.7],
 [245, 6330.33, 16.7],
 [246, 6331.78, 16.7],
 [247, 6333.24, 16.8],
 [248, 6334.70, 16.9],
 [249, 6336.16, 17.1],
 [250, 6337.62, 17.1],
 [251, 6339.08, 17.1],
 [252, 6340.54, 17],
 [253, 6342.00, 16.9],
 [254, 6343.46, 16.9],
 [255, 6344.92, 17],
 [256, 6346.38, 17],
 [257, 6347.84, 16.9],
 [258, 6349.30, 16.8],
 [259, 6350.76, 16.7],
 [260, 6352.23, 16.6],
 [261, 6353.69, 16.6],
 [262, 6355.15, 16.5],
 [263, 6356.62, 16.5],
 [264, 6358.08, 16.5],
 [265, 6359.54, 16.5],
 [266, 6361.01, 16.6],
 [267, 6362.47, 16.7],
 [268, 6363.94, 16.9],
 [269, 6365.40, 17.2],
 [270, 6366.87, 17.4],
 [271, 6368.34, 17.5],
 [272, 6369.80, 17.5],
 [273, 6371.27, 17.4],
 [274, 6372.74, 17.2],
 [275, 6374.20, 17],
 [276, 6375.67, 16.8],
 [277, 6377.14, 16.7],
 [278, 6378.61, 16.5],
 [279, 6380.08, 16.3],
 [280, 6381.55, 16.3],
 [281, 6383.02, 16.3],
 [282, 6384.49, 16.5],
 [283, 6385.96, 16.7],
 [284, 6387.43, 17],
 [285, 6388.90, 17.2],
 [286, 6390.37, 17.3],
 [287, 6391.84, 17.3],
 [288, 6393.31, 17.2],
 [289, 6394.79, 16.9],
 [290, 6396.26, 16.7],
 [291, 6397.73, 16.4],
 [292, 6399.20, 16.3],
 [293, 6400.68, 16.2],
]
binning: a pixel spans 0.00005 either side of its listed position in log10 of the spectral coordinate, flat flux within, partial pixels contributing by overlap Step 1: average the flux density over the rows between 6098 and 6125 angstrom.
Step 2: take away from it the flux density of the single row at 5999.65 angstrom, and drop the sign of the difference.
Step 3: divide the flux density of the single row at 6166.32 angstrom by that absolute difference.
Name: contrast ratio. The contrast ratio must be 27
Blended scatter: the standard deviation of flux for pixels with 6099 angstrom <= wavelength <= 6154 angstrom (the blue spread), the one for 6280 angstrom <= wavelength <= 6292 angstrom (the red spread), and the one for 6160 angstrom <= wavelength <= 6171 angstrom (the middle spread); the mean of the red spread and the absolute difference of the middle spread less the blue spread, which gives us 0.06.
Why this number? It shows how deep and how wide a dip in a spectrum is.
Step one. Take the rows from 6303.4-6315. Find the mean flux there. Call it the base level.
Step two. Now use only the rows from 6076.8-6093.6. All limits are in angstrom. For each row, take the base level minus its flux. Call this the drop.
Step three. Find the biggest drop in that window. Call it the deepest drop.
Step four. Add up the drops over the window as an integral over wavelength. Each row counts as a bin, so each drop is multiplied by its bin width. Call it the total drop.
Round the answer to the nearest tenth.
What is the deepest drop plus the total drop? -20.7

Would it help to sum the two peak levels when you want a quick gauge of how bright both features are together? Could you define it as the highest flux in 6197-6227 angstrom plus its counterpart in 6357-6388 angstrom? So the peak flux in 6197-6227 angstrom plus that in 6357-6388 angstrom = 35.0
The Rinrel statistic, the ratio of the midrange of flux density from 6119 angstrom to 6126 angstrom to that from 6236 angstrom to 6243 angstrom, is 1.01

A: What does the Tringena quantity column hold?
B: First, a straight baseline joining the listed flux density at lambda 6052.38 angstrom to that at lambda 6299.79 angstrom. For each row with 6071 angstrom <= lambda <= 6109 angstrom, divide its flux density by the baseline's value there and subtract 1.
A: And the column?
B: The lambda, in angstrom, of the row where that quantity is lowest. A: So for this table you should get 6099.95 angstrom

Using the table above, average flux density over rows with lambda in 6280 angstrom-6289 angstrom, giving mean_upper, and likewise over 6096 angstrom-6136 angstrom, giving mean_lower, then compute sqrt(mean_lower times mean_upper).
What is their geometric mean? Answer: 17.6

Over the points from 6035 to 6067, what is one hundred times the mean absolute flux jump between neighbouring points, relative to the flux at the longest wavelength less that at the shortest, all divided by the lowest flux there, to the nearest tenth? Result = -8.5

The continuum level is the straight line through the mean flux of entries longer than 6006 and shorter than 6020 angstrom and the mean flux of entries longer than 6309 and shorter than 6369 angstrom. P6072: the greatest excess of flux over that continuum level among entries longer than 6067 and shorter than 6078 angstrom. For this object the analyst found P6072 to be 0.37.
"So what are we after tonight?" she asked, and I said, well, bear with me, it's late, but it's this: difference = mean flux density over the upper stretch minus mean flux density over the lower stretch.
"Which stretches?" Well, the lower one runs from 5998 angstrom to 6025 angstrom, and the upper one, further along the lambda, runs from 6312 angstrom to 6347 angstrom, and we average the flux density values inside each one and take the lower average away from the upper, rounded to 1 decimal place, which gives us -1.3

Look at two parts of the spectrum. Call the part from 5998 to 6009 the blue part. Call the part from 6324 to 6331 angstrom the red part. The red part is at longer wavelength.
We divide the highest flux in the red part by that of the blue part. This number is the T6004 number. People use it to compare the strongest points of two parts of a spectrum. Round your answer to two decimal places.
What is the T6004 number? 0.91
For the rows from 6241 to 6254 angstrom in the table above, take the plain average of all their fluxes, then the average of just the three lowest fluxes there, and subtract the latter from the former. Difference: 0.26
